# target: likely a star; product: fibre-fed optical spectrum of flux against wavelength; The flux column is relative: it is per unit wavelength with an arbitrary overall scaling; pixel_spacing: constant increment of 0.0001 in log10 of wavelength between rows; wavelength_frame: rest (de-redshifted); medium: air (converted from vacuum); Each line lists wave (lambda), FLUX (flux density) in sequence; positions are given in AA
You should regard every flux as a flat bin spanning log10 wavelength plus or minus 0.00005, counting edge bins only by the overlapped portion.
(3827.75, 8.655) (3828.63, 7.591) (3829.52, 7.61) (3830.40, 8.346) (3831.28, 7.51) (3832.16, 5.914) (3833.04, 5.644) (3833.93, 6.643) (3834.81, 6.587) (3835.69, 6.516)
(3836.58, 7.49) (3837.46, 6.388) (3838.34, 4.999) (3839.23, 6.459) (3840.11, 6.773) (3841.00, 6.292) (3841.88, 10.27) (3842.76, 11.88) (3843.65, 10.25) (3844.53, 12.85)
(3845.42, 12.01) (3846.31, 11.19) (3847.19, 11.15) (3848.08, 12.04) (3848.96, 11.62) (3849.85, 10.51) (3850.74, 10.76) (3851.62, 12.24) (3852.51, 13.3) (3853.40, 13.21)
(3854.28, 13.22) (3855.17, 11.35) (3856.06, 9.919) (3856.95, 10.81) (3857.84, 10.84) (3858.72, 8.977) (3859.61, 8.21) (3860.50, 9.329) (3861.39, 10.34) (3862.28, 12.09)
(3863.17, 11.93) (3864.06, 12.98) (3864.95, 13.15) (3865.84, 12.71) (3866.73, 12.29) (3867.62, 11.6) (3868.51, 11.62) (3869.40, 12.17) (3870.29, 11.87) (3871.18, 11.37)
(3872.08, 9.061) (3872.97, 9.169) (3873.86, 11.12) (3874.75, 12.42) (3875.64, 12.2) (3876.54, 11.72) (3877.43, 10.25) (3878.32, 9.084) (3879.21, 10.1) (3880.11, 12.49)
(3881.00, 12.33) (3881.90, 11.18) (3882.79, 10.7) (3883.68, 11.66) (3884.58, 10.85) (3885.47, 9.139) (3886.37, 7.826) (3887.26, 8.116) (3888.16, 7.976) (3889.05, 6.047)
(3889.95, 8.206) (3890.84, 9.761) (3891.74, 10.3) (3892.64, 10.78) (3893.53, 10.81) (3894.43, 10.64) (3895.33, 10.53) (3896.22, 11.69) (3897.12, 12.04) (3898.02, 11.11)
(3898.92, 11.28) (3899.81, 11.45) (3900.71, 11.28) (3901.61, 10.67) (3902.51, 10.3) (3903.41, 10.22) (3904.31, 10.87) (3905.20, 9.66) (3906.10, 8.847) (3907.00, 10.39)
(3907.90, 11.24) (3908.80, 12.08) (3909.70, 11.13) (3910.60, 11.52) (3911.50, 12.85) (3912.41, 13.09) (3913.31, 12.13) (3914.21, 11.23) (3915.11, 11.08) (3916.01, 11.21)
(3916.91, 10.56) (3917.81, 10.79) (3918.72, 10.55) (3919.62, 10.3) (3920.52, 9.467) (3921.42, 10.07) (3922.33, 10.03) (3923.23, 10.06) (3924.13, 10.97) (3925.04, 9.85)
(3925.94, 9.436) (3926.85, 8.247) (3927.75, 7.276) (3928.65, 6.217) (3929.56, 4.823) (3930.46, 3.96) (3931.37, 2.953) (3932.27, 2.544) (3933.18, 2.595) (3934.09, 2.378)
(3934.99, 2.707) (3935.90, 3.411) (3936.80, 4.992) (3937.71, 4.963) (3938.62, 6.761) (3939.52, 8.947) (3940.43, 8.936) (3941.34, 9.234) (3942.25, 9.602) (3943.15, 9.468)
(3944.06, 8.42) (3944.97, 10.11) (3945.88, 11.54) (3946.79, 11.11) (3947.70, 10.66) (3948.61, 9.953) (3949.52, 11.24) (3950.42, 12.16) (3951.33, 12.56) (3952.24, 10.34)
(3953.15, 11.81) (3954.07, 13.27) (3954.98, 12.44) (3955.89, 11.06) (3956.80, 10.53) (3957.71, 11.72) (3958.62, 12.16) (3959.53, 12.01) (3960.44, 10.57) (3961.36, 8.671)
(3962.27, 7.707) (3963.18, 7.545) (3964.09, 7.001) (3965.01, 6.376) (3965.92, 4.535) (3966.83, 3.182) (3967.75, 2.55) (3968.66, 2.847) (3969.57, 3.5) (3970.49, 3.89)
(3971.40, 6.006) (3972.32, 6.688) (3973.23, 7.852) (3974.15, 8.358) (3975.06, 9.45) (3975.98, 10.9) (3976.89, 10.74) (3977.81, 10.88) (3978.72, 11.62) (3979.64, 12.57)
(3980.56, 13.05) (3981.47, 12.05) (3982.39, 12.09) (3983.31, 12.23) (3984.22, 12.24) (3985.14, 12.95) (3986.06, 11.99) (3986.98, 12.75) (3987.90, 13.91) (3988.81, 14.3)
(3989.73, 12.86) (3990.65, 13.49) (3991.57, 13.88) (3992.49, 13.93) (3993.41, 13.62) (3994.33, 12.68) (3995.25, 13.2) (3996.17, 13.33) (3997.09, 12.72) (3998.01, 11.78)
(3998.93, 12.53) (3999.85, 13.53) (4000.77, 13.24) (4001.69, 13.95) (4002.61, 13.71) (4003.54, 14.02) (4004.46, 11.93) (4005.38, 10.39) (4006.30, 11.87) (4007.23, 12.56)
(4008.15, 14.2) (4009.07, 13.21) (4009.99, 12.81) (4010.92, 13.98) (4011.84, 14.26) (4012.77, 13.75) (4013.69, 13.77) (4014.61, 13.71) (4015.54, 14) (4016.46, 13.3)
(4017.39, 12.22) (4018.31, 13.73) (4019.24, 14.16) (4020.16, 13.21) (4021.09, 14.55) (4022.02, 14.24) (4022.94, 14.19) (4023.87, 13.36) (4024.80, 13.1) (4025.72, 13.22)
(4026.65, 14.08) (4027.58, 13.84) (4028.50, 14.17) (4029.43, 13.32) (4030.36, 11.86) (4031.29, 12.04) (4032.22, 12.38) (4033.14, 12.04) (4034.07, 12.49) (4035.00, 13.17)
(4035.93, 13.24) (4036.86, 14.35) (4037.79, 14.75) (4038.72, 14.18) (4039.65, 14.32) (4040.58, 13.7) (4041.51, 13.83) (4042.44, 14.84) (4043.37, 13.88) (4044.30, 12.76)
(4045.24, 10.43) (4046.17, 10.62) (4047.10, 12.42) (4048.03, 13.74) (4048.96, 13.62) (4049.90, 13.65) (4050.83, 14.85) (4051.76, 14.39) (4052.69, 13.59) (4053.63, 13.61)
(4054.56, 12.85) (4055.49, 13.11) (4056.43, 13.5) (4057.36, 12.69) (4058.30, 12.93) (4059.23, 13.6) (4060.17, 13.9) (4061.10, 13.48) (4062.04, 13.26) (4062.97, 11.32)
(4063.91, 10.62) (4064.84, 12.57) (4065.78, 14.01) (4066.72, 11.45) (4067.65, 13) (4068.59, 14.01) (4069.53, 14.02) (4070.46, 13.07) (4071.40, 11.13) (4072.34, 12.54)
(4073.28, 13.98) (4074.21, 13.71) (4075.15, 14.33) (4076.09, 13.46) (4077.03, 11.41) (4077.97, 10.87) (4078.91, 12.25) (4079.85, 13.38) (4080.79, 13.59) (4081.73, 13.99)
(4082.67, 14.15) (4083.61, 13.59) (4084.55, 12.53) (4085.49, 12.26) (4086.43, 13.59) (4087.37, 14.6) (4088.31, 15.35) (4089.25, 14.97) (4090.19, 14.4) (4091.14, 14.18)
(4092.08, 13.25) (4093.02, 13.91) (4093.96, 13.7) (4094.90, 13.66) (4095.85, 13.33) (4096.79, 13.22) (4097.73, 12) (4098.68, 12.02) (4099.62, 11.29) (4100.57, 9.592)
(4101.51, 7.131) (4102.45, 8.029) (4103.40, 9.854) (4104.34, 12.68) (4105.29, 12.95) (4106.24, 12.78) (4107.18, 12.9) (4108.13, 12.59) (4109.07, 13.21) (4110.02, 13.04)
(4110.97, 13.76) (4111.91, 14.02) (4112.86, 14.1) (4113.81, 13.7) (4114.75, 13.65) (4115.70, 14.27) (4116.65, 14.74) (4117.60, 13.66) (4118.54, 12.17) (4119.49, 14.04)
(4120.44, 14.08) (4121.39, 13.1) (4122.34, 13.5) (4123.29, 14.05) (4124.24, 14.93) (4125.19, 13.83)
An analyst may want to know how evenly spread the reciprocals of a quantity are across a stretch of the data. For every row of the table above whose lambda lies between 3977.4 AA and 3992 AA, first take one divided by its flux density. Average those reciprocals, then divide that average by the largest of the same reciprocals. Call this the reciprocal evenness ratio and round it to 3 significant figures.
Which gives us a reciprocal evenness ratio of 0.862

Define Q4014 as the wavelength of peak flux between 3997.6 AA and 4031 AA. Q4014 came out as 4021.09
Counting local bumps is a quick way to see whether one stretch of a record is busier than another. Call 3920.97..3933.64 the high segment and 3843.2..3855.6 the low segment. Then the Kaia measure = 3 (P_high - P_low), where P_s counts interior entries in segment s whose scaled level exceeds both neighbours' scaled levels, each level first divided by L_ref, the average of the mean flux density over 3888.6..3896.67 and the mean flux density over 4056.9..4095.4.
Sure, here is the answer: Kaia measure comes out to -9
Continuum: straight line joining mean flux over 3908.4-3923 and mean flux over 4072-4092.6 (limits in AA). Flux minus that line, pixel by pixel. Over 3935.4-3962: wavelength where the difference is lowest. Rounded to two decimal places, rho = 3935.90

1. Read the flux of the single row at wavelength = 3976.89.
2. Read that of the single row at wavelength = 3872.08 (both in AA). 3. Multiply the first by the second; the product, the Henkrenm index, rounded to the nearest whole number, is 97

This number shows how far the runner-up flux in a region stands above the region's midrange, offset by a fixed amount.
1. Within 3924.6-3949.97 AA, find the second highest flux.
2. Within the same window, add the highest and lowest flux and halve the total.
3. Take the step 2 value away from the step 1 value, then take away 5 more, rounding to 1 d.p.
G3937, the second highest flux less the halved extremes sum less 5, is -0.7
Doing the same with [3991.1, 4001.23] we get -4.0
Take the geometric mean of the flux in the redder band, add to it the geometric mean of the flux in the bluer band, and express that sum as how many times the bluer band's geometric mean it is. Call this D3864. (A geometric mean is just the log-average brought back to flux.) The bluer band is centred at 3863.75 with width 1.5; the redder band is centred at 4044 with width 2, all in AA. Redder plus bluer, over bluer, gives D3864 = 2.07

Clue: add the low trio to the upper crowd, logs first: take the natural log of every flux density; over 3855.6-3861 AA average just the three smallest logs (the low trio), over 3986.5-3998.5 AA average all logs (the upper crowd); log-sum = 4.76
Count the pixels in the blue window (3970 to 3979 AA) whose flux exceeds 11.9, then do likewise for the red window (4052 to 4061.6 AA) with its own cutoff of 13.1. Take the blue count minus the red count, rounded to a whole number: -7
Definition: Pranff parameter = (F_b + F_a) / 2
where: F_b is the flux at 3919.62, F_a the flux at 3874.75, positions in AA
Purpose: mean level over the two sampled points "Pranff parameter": 11.4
